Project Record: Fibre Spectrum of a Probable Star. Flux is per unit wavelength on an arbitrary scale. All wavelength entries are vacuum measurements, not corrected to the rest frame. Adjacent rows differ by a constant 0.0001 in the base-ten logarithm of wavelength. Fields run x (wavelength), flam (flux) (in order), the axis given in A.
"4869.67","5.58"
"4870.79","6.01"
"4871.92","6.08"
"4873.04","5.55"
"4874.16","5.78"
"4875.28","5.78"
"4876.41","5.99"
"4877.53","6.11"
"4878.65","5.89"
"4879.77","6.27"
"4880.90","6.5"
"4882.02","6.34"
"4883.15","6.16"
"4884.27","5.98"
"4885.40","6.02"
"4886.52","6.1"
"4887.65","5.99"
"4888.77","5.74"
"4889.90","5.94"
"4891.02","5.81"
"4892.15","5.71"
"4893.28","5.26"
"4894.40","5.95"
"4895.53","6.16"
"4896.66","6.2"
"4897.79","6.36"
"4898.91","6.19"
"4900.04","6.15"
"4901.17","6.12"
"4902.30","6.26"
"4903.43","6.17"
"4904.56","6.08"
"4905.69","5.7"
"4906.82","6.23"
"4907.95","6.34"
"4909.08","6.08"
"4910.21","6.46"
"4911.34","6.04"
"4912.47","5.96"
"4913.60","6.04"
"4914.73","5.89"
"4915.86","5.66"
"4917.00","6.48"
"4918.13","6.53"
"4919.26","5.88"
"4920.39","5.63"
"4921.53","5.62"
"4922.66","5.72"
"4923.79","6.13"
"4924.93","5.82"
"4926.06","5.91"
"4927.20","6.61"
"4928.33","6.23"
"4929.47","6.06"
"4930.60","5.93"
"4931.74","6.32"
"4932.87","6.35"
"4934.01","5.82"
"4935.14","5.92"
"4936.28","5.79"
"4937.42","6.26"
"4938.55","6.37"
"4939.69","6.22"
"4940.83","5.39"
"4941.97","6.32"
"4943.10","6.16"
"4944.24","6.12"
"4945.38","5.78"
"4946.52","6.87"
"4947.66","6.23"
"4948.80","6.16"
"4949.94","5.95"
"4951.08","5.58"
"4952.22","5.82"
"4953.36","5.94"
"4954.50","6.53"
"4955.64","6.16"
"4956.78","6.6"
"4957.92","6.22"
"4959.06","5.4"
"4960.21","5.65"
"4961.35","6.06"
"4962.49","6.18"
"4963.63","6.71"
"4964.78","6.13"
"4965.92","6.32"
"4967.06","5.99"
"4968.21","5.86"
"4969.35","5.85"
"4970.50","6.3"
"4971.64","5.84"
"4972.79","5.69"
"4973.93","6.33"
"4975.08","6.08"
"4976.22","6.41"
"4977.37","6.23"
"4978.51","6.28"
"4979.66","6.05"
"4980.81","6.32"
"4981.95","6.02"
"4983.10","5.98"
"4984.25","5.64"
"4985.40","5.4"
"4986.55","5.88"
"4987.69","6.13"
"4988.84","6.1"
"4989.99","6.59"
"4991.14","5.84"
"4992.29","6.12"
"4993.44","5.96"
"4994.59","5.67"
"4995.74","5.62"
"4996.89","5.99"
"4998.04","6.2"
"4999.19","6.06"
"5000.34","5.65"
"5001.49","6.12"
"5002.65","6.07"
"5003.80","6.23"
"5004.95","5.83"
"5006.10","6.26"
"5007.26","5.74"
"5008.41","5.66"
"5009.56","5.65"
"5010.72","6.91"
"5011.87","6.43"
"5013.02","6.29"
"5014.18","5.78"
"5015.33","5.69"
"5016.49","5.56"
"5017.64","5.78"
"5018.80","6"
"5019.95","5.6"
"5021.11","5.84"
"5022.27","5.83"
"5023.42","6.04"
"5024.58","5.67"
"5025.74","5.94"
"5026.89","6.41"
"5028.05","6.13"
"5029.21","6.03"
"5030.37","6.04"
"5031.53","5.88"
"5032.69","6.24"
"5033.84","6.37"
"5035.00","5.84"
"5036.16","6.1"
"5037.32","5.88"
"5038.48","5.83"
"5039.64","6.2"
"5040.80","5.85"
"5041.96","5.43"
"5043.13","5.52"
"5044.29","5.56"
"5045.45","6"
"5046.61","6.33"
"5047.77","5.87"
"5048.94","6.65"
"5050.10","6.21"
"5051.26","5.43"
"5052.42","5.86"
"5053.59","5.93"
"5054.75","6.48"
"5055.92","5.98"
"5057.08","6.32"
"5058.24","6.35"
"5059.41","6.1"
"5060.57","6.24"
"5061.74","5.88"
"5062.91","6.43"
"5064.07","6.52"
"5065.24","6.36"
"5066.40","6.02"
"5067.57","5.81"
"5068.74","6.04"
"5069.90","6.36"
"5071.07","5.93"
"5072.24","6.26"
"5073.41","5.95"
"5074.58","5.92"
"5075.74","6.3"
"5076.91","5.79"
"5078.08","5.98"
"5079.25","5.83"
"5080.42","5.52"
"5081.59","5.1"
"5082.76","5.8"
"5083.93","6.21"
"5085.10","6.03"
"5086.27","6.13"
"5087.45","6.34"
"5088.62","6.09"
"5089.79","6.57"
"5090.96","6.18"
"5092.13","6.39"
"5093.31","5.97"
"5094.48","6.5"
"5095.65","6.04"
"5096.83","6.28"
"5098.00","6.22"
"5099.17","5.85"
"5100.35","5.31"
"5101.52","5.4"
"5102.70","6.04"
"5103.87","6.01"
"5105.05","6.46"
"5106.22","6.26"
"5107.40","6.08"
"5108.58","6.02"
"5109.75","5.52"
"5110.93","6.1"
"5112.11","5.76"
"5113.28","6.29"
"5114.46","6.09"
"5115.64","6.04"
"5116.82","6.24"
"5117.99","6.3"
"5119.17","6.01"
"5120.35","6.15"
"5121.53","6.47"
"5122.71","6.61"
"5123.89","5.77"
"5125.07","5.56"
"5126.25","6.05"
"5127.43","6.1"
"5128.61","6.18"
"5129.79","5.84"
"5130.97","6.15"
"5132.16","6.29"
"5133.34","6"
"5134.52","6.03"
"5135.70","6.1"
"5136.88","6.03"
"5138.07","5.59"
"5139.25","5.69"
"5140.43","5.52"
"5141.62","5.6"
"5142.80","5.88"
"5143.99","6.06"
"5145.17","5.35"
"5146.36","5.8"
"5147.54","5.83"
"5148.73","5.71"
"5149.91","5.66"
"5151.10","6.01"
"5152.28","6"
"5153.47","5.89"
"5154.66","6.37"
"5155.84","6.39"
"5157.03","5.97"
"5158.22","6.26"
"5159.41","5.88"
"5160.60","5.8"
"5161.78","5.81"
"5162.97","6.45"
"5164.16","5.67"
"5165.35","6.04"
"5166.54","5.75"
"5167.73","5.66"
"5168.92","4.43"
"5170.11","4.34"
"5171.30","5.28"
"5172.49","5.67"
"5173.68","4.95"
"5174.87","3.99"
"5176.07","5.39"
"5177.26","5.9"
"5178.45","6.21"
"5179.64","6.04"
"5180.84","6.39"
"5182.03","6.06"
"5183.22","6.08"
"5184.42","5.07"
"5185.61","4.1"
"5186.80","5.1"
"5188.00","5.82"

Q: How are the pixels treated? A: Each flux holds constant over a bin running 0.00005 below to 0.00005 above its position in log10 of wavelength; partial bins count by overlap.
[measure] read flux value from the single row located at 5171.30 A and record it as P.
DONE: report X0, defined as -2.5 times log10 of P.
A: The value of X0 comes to -1.81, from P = 5.28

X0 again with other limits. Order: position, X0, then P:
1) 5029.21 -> -1.95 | 6.03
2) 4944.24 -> -1.97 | 6.12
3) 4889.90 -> -1.93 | 5.94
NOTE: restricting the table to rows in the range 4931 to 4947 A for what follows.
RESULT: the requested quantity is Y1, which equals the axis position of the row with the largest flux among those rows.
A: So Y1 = 4946.52 A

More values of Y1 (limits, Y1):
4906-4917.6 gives 4917.00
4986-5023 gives 5010.72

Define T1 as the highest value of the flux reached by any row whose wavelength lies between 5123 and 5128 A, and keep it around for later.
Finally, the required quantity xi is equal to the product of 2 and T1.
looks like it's 12.2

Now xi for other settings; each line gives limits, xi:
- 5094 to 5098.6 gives 13.0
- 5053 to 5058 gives 13.0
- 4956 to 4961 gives 13.2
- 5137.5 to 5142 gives 11.4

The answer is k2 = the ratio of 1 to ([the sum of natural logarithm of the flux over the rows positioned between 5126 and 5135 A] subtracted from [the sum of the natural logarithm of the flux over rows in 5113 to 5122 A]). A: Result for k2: 6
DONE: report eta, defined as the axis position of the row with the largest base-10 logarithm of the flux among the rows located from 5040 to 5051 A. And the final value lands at 5048.94 A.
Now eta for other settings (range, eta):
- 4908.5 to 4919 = 4918.13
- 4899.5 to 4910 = 4907.95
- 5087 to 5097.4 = 5089.79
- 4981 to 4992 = 4989.99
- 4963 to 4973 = 4963.63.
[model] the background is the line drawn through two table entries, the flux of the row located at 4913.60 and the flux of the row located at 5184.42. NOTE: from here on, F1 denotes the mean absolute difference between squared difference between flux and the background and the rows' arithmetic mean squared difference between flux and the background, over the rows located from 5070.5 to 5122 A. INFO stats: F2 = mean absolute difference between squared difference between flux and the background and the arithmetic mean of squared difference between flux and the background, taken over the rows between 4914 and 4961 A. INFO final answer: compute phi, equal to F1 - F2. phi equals 0.18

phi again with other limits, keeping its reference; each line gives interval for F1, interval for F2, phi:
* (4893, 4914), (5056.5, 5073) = -0.16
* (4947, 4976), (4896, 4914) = 0.09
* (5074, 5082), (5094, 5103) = -0.17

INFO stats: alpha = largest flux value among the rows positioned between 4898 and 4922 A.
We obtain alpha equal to 6.53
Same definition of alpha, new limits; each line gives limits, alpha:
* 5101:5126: 6.61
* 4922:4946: 6.61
